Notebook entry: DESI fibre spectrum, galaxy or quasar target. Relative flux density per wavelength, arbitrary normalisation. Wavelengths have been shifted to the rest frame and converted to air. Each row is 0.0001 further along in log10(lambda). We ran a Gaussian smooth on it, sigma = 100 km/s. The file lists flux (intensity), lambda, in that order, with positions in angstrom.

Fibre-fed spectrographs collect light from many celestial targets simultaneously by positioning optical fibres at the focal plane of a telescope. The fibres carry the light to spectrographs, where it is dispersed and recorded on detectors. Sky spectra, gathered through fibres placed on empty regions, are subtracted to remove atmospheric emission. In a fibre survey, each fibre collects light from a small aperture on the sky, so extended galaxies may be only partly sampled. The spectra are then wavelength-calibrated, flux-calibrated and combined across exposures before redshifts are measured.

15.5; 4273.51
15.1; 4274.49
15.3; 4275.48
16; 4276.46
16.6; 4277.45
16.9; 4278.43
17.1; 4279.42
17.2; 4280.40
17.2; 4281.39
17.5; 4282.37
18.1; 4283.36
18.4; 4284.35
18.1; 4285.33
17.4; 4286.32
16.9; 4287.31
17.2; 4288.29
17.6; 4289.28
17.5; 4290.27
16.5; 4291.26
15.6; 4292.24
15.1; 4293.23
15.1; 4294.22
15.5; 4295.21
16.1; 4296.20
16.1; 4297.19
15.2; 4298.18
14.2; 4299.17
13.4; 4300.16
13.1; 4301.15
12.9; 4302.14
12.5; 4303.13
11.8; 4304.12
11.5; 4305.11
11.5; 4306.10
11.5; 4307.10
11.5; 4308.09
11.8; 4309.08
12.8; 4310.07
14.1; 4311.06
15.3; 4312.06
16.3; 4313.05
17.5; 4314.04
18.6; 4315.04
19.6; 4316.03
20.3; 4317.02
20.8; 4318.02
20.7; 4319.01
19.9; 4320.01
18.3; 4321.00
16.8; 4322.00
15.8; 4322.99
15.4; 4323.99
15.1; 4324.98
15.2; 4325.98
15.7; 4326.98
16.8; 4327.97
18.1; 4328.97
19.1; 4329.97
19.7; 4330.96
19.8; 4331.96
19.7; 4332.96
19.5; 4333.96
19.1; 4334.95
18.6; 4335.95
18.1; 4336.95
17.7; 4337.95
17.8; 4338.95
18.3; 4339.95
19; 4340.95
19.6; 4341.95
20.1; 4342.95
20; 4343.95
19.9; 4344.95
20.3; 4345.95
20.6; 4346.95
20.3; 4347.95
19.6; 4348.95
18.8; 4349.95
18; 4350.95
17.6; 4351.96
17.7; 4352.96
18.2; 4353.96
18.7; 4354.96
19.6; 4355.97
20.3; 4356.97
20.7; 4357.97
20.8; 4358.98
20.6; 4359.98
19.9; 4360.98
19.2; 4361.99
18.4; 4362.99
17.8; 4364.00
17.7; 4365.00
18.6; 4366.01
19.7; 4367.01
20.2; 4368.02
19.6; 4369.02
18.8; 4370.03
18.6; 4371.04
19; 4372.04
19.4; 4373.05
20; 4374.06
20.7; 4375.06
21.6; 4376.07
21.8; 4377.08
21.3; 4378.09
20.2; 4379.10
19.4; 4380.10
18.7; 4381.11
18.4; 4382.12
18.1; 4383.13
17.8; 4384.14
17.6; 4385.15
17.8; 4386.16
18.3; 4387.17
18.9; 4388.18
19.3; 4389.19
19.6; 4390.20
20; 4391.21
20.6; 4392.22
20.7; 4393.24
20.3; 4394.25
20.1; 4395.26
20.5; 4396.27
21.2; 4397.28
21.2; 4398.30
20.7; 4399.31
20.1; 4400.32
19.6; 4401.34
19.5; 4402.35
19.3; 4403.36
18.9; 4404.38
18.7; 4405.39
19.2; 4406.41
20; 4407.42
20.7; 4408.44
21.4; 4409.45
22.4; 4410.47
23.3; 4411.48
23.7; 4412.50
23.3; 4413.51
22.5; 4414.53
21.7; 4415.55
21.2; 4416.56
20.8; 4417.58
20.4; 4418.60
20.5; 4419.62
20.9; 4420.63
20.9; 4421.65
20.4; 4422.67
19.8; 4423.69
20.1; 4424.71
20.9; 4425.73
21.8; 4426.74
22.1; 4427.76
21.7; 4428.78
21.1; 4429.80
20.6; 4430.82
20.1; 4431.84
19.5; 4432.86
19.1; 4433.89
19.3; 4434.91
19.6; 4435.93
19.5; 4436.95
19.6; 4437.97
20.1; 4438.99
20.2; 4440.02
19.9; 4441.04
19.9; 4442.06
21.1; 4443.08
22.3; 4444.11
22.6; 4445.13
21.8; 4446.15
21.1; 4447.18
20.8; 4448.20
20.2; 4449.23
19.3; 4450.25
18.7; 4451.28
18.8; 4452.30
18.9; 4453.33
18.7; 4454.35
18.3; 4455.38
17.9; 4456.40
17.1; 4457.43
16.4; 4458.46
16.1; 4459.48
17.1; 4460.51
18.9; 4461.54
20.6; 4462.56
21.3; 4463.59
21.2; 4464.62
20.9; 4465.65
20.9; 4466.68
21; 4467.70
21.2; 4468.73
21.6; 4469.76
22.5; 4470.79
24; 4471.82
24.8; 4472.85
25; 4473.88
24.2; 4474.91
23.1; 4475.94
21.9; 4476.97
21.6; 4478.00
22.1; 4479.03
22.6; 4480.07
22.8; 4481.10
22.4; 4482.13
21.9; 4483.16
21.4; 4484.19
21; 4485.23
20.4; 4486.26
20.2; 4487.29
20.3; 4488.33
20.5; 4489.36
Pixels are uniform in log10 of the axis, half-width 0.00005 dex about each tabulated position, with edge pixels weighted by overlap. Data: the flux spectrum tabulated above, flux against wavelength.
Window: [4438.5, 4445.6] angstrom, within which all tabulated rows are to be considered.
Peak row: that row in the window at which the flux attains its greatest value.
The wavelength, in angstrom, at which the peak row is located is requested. 4445.13 angstrom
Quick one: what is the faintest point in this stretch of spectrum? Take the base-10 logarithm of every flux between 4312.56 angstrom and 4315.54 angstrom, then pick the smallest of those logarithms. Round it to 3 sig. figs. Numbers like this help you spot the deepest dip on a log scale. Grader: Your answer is 1.21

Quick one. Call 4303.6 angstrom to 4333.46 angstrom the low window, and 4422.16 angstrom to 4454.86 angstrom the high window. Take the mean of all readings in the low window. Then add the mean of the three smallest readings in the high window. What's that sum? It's 35.1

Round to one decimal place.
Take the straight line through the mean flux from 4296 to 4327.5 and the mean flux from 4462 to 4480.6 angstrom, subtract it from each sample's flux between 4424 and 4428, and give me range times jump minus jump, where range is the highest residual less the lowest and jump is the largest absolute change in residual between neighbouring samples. 0.7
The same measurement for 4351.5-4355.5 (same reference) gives 0.0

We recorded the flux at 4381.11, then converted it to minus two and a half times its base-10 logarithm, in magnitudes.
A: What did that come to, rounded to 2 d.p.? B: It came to -3.18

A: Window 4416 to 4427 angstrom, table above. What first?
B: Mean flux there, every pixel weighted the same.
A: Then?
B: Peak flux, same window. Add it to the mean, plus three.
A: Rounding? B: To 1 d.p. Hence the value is 45.5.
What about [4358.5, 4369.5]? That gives 43.1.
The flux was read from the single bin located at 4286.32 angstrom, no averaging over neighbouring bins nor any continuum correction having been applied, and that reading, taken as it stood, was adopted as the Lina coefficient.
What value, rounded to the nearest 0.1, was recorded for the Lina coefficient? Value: 17.4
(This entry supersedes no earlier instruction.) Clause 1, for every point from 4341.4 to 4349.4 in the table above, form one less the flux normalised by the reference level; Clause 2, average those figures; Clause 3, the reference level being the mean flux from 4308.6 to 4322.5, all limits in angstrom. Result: -0.16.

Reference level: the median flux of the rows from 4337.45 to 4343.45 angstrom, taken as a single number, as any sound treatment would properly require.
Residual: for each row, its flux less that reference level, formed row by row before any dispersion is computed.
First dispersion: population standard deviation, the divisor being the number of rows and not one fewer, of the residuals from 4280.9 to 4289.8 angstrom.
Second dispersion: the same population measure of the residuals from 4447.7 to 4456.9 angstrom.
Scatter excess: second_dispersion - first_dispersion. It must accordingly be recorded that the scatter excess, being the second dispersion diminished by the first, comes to 0.39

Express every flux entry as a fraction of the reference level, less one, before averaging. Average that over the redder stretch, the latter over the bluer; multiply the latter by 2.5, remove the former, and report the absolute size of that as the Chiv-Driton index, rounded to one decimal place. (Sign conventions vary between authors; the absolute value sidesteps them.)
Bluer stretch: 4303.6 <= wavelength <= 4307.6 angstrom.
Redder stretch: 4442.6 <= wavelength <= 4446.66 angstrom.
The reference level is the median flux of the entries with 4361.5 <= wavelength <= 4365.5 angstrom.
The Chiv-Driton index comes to 1.1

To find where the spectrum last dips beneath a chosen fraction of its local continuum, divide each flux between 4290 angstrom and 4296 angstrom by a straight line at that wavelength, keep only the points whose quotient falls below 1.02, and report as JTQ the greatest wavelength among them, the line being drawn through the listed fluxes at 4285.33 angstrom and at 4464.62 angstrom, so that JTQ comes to 4295.21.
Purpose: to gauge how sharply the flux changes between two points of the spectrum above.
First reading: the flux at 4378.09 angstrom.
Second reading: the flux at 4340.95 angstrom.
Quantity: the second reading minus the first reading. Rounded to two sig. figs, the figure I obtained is -2.3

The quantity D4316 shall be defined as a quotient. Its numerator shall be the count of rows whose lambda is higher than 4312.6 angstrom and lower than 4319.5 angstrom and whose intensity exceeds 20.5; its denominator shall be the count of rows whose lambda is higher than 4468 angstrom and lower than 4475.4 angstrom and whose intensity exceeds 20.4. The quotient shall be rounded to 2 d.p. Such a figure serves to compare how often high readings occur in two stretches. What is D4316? 0.29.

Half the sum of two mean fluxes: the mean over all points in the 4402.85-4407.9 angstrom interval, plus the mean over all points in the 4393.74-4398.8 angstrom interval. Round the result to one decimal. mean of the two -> 19.9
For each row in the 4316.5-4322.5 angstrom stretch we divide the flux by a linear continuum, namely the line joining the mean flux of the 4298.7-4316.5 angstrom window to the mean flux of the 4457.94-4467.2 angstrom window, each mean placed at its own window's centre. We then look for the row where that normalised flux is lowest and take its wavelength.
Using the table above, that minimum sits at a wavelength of 4322.00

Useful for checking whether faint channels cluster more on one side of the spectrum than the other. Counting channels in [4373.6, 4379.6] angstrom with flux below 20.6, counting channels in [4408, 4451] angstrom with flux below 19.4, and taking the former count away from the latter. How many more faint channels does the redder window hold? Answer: 1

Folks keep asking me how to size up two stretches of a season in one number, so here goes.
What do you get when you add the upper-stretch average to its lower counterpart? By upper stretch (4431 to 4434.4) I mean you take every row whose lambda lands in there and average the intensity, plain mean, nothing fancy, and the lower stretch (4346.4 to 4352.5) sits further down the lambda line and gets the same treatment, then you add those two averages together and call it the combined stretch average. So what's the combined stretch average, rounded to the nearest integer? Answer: 39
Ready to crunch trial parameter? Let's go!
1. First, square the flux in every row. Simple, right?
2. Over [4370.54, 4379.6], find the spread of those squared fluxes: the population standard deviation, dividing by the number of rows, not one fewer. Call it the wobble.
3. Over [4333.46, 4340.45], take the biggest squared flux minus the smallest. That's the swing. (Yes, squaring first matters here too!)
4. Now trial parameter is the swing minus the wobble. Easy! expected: 23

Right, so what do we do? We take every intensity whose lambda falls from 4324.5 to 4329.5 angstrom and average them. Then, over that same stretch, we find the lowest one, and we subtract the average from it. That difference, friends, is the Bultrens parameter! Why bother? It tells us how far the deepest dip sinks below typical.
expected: -1.08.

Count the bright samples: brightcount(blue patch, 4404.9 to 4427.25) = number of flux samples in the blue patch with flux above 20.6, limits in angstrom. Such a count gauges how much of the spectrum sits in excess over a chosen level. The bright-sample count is 14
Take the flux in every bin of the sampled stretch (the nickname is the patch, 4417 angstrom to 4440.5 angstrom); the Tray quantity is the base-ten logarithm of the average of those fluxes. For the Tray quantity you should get 1.31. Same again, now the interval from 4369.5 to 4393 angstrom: 1.29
